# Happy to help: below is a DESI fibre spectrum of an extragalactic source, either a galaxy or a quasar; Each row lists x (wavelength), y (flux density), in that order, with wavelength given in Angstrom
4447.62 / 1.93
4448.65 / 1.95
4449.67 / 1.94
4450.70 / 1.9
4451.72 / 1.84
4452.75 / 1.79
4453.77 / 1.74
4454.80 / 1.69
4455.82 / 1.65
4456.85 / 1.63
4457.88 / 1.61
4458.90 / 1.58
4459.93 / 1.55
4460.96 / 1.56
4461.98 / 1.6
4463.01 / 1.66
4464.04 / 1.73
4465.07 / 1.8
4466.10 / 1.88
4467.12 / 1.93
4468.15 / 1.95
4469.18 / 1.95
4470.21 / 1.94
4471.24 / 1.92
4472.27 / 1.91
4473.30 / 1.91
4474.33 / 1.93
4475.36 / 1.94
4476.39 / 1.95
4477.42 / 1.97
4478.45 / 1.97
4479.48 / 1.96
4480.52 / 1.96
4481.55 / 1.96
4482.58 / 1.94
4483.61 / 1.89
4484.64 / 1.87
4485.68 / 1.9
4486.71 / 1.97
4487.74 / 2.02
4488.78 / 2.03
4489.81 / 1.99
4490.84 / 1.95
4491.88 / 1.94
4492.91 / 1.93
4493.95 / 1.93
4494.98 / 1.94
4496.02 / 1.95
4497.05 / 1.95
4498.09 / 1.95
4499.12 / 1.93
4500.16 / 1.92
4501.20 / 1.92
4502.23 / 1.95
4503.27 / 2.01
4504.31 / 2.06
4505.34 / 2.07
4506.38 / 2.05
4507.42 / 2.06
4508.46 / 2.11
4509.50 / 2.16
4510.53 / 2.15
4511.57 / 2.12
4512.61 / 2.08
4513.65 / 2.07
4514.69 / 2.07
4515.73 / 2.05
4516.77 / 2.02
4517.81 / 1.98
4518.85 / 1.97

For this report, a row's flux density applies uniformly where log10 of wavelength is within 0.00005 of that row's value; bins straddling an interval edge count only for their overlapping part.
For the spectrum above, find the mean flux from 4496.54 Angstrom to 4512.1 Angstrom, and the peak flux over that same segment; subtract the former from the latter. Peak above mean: 0.13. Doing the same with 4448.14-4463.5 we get 0.24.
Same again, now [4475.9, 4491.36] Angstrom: 0.07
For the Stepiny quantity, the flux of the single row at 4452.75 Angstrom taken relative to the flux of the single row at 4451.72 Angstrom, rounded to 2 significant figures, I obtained 0.97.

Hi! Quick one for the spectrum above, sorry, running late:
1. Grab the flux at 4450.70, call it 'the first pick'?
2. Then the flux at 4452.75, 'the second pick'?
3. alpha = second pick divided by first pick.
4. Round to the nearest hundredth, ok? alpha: 0.94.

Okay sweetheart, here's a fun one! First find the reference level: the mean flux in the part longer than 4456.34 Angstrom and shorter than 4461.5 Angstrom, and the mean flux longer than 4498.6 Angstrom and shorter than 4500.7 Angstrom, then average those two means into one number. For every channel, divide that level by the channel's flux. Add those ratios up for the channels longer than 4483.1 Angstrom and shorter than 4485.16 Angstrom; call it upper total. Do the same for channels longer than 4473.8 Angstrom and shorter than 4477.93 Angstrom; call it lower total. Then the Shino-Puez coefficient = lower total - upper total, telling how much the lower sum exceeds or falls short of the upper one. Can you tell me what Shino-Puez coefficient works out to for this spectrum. 1.7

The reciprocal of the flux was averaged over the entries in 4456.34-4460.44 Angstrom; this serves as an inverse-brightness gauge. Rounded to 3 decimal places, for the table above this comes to 0.628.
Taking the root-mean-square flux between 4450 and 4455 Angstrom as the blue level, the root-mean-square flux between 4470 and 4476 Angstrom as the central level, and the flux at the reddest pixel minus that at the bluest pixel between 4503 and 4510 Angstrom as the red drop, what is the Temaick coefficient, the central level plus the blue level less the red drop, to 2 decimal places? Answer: 3.57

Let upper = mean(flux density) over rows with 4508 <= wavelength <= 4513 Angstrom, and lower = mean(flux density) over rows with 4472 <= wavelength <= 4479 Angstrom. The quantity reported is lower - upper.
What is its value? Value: -0.18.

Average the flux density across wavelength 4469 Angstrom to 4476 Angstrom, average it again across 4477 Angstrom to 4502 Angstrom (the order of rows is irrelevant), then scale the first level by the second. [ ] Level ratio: 0.990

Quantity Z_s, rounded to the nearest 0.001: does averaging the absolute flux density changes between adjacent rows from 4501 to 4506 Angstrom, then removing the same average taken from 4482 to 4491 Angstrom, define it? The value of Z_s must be -0.001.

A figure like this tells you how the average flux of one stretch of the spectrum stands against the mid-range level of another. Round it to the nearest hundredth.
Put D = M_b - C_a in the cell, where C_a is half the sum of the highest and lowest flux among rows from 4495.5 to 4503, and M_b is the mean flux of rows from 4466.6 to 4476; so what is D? 0.00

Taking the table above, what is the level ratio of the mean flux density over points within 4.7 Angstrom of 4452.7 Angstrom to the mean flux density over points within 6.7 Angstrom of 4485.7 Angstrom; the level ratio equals 0.918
